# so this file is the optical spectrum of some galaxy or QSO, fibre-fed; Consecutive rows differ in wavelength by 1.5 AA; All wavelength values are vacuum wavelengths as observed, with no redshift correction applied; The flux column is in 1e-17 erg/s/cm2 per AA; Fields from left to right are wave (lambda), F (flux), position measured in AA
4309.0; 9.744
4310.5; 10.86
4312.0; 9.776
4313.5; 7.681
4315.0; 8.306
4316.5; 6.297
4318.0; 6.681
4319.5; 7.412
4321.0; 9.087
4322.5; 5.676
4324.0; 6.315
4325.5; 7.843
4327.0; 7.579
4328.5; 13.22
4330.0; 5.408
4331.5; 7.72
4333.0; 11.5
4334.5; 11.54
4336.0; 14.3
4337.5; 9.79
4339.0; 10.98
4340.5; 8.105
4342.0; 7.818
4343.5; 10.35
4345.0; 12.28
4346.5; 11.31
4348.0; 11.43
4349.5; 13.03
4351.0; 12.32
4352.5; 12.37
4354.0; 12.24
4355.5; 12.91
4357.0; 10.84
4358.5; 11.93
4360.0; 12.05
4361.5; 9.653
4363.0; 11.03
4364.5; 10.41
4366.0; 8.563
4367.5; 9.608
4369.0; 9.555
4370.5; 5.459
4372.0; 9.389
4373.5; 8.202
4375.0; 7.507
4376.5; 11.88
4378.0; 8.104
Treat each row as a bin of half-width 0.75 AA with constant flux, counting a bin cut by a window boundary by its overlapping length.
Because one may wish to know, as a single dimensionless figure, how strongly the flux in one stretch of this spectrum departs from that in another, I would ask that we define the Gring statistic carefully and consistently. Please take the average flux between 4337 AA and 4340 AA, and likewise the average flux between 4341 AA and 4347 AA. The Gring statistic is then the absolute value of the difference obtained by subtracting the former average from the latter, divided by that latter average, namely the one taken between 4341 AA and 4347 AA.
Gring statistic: 0.01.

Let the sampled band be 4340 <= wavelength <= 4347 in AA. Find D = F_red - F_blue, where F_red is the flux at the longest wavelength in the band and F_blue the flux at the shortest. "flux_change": 3.2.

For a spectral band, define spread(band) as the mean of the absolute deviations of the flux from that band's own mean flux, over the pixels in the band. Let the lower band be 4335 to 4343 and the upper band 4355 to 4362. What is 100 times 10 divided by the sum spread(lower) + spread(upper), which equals 340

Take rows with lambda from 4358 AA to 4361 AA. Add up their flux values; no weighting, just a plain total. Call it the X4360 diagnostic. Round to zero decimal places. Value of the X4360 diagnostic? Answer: 24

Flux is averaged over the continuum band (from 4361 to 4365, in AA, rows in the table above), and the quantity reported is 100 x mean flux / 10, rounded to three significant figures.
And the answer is 104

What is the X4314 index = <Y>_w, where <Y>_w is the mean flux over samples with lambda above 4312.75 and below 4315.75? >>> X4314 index 8.0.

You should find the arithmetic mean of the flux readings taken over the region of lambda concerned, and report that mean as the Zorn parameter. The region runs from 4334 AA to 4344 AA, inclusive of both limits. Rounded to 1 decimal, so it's 10.4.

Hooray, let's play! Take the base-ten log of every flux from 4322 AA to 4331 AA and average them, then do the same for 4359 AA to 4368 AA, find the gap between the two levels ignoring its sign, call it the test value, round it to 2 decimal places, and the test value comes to 0.14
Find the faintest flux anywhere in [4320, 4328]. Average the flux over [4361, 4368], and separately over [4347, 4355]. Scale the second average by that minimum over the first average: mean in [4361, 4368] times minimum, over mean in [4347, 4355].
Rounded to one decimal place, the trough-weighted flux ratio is 4.6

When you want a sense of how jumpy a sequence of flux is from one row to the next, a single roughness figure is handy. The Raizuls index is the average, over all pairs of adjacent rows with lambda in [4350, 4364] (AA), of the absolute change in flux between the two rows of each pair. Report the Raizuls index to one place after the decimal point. 1.0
